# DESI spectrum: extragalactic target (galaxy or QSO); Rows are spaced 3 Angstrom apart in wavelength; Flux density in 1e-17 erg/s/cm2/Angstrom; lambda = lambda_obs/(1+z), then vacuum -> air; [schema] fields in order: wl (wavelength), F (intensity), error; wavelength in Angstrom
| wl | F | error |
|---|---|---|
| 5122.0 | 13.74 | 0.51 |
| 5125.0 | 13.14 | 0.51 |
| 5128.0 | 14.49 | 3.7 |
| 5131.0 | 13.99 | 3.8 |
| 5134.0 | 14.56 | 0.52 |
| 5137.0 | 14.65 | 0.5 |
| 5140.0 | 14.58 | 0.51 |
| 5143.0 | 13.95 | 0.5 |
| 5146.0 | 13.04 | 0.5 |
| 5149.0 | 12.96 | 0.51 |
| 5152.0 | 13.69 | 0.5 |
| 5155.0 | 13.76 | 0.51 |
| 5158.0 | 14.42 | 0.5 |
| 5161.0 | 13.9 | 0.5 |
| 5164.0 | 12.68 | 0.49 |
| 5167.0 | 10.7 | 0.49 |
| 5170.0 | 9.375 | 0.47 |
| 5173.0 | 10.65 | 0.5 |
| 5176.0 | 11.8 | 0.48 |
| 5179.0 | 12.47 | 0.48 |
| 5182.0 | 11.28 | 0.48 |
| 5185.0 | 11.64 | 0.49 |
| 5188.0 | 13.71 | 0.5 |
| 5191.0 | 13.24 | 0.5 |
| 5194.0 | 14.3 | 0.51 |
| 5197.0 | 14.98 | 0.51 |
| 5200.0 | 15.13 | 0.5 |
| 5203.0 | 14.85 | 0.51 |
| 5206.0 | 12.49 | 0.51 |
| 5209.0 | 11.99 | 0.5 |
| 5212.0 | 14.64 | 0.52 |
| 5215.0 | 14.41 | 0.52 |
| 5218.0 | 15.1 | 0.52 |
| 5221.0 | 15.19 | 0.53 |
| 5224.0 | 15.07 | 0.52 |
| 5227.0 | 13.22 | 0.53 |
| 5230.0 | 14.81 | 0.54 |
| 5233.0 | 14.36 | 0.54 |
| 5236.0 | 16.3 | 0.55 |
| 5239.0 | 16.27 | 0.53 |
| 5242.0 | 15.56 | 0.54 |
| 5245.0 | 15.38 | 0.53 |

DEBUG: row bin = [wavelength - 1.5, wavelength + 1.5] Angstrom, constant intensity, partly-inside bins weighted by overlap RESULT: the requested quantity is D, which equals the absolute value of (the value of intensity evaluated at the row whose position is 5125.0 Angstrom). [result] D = 13.1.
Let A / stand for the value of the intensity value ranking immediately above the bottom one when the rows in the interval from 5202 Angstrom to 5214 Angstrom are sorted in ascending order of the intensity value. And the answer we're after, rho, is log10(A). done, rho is 1.10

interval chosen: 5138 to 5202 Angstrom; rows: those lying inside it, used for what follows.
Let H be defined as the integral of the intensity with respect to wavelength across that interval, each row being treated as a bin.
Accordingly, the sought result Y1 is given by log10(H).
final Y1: 2.92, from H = 832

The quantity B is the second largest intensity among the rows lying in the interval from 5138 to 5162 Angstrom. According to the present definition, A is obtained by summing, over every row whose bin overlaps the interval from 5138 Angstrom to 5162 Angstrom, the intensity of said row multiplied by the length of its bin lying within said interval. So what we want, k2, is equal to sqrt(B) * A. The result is 1258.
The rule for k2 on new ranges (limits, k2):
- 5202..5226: 1323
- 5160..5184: 988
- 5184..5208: 1282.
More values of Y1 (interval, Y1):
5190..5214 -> 2.53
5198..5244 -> 2.83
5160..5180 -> 2.36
